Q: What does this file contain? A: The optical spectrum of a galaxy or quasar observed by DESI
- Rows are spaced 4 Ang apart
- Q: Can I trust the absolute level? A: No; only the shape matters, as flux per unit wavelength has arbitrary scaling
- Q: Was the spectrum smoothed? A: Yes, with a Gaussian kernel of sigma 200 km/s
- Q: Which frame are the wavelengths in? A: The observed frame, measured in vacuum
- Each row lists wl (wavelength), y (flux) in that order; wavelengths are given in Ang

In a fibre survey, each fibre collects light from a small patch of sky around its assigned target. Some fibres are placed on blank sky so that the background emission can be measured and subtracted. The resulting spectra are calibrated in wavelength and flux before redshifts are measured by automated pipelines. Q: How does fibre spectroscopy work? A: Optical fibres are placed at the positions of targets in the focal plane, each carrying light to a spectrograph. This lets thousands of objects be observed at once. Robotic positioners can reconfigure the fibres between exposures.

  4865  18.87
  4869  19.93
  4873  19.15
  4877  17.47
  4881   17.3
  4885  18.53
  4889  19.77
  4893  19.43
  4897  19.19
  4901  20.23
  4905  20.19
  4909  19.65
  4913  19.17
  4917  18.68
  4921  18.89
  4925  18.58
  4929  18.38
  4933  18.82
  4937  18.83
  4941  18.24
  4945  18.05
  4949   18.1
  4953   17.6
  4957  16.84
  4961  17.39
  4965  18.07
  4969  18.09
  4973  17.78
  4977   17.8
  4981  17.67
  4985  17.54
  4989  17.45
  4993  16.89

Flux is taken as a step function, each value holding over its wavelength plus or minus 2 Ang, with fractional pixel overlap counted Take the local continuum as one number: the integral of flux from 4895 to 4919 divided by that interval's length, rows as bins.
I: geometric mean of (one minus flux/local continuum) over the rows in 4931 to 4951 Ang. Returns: 0.05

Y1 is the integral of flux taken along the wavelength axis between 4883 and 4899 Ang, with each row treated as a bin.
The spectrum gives 308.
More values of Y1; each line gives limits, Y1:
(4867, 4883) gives 295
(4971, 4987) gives 283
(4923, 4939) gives 298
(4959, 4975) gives 285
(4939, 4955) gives 288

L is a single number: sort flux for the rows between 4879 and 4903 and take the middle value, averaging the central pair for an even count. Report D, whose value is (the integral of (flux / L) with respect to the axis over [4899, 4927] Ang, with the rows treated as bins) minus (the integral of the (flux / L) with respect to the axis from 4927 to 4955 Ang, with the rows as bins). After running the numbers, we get 1.5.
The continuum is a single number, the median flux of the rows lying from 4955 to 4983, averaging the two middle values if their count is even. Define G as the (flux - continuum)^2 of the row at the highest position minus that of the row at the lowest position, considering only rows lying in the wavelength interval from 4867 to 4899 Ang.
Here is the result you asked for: -3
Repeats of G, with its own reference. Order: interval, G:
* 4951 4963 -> 0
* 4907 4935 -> -2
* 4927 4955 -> 0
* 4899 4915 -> -4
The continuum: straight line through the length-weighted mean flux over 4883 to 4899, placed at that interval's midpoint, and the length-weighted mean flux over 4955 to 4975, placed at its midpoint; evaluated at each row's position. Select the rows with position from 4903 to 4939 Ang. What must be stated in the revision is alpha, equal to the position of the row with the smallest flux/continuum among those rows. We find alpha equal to 4929 Ang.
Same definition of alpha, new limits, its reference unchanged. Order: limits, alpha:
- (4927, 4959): 4957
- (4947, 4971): 4957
